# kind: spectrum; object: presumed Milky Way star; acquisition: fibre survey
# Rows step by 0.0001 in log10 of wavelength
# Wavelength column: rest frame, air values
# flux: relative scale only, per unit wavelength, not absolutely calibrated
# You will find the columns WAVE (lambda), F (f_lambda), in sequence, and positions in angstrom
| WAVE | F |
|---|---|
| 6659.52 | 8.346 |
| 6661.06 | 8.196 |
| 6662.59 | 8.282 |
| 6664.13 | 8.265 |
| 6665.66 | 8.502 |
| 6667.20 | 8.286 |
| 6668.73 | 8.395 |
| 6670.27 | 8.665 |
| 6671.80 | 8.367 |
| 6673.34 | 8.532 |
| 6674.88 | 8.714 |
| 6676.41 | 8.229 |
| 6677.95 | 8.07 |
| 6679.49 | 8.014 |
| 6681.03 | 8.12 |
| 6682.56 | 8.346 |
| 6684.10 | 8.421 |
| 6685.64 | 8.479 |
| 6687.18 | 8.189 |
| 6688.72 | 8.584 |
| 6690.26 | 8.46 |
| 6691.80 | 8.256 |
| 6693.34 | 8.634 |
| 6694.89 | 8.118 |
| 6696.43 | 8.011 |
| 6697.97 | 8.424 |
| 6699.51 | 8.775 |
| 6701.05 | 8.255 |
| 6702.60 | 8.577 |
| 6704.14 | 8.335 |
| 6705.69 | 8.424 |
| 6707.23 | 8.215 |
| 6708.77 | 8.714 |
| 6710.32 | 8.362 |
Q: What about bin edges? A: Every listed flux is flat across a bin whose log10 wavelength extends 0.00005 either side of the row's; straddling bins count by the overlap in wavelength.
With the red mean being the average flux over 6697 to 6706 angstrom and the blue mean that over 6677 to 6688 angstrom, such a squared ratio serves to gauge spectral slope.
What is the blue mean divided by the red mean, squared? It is 0.95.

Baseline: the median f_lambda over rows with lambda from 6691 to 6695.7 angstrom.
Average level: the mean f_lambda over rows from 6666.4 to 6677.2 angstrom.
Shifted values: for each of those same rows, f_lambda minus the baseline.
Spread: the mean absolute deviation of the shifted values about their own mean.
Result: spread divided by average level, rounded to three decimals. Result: 0.018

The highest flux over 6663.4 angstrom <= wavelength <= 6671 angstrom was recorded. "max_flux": 8.665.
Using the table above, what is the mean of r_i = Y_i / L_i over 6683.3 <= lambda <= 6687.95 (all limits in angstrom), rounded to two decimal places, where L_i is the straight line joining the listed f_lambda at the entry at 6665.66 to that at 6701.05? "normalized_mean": 1.00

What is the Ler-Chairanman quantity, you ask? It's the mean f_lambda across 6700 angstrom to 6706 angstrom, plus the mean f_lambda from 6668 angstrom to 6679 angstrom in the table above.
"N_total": 16.8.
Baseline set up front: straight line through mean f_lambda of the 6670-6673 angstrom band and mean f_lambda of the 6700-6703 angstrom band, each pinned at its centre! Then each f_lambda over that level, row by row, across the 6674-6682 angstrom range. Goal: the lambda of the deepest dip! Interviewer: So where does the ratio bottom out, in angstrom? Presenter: 6679.49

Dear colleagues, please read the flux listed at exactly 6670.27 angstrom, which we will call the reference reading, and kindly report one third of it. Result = 2.89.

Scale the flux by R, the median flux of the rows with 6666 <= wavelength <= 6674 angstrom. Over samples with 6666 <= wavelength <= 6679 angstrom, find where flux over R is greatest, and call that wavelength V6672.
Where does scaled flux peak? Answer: 6674.88 angstrom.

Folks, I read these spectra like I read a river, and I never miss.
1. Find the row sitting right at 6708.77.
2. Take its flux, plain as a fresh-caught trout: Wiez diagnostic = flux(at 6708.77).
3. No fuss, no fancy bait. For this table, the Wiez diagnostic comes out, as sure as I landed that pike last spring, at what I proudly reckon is 8.714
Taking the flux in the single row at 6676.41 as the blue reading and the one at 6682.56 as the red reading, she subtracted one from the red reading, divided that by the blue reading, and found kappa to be 0.89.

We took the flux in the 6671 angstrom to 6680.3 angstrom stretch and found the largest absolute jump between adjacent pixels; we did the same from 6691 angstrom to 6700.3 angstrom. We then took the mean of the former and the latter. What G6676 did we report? 0.50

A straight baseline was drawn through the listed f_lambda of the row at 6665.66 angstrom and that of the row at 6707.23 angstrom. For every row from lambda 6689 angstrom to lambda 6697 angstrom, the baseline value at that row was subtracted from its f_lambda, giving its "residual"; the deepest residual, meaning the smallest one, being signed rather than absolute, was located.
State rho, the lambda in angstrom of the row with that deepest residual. 6696.43 angstrom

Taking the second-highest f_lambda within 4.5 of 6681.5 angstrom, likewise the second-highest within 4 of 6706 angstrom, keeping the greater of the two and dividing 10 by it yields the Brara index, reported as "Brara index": 1.17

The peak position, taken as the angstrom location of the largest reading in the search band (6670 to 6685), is 6674.88 angstrom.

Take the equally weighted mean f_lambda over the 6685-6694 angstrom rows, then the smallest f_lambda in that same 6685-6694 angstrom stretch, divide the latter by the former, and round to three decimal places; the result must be 0.971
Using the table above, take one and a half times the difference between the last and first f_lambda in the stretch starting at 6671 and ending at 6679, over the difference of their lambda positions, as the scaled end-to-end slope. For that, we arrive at -0.07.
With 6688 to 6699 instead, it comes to -0.03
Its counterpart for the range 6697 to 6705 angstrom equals -0.02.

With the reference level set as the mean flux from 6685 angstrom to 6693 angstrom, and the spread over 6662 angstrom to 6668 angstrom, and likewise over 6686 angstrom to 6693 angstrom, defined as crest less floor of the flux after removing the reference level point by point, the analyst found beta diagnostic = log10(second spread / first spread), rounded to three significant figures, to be 0.222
